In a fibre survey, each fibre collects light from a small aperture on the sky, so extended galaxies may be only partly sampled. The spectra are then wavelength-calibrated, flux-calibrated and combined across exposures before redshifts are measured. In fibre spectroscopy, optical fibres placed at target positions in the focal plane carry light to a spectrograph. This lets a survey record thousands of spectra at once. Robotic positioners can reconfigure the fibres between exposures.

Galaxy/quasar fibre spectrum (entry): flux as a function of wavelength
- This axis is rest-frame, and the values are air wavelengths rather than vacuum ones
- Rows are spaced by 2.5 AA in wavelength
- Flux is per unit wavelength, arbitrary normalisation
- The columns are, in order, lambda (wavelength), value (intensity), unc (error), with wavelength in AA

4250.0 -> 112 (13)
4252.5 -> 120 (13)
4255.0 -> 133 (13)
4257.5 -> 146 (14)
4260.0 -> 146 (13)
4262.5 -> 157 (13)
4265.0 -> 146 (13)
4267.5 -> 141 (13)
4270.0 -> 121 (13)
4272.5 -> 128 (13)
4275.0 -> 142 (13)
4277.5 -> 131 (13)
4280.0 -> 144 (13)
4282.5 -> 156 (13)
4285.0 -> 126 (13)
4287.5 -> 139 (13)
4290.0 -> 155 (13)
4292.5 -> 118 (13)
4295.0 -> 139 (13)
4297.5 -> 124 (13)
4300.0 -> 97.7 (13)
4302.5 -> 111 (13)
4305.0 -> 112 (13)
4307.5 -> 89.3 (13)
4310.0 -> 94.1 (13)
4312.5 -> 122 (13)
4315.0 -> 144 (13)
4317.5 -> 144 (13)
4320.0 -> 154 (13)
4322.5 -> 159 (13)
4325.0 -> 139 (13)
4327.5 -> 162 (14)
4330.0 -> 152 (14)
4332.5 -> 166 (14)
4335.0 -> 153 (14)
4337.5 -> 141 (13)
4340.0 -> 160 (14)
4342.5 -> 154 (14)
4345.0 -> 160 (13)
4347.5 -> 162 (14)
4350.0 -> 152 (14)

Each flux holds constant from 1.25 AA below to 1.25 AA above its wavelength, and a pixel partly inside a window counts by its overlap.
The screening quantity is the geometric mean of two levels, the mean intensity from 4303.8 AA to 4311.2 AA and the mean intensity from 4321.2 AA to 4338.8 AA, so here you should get 123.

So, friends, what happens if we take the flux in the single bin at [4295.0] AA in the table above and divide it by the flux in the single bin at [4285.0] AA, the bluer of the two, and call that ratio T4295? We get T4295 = 1.10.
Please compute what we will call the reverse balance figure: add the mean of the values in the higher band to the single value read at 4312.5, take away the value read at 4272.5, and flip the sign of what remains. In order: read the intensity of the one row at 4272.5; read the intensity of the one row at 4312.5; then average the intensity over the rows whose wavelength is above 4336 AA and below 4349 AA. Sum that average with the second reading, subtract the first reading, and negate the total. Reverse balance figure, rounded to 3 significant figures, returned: -149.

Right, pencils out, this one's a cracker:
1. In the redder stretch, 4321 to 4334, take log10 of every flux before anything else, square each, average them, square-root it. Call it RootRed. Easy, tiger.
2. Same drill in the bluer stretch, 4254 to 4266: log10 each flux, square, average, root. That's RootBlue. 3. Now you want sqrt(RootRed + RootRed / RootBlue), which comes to 1.79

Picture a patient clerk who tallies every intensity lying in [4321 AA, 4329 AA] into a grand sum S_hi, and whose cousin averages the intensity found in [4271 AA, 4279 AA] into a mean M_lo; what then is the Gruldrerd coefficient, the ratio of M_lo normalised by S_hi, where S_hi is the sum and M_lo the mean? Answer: 0.29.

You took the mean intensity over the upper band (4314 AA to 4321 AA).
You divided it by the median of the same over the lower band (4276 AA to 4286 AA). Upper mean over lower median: 1.1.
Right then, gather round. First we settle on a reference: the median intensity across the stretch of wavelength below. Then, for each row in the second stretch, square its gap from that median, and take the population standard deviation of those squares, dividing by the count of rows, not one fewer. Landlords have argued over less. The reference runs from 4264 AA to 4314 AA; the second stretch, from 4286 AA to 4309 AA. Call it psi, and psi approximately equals 450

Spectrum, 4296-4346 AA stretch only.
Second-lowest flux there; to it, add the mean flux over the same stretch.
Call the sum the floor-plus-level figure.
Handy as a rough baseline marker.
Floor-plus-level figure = 231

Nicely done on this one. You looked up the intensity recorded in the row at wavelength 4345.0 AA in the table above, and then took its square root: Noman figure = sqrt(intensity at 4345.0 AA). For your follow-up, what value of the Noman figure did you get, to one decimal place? 12.6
